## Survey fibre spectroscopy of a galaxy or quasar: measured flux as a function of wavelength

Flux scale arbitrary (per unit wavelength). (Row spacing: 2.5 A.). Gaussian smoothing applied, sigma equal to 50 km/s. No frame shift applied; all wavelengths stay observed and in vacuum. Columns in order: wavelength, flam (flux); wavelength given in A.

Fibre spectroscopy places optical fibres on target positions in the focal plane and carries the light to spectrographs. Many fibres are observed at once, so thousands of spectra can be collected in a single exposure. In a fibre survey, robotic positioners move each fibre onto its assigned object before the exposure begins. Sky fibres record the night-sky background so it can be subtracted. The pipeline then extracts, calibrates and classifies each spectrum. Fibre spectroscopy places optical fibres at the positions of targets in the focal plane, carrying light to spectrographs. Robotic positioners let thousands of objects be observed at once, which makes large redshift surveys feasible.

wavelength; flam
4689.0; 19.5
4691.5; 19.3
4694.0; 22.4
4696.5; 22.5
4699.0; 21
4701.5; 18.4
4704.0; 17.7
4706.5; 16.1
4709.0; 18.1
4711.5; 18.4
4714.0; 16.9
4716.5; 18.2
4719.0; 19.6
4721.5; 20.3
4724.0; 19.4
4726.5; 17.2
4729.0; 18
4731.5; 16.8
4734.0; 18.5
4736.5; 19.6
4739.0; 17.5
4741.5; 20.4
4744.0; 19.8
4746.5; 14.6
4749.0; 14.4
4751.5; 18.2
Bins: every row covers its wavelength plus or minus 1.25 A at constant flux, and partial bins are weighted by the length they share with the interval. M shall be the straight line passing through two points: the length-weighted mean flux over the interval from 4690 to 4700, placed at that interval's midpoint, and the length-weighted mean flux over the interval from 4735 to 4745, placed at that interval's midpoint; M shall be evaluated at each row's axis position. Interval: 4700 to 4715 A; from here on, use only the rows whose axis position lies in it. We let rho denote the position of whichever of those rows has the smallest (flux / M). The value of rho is 4706.5 A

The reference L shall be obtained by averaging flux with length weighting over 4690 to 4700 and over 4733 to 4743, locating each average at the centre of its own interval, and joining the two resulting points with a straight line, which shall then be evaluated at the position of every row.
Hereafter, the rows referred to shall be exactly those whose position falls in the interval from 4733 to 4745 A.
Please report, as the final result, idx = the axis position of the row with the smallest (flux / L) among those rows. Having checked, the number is 4739.0 A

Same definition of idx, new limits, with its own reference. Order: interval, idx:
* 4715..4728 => 4726.5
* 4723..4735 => 4731.5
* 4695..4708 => 4706.5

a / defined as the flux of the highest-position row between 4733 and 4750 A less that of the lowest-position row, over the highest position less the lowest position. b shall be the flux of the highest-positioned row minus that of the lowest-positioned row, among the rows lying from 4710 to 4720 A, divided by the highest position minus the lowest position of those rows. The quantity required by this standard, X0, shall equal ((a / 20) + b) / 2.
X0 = 0.07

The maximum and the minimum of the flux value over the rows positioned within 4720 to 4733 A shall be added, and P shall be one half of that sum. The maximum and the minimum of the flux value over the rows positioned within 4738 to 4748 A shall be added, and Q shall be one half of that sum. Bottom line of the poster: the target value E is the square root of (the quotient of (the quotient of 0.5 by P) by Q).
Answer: 0.0392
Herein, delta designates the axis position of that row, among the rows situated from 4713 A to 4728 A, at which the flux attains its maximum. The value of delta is 4721.5 A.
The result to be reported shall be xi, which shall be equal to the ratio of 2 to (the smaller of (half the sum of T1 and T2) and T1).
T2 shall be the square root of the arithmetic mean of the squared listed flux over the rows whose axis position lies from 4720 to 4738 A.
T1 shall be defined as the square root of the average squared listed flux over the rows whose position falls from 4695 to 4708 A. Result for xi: 0.106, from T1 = 19.3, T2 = 18.6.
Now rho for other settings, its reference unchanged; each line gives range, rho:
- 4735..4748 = 4746.5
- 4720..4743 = 4731.5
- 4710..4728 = 4714.0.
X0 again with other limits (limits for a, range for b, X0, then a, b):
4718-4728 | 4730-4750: -0.08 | -0.32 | -0.1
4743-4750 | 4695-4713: -0.16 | -1.08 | -0.3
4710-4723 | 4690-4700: 0.12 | 0.19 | 0.2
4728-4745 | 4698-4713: -0.10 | 0.12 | -0.2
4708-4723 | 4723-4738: 0.01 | 0.18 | 0.0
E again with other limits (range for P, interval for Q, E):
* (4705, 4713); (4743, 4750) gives 0.0412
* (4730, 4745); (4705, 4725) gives 0.0384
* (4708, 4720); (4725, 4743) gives 0.0384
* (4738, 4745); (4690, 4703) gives 0.0359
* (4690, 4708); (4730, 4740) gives 0.0377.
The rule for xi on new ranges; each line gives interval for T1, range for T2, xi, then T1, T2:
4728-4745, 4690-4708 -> 0.107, 18.7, 19.8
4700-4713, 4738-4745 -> 0.113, 17.8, 19.3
